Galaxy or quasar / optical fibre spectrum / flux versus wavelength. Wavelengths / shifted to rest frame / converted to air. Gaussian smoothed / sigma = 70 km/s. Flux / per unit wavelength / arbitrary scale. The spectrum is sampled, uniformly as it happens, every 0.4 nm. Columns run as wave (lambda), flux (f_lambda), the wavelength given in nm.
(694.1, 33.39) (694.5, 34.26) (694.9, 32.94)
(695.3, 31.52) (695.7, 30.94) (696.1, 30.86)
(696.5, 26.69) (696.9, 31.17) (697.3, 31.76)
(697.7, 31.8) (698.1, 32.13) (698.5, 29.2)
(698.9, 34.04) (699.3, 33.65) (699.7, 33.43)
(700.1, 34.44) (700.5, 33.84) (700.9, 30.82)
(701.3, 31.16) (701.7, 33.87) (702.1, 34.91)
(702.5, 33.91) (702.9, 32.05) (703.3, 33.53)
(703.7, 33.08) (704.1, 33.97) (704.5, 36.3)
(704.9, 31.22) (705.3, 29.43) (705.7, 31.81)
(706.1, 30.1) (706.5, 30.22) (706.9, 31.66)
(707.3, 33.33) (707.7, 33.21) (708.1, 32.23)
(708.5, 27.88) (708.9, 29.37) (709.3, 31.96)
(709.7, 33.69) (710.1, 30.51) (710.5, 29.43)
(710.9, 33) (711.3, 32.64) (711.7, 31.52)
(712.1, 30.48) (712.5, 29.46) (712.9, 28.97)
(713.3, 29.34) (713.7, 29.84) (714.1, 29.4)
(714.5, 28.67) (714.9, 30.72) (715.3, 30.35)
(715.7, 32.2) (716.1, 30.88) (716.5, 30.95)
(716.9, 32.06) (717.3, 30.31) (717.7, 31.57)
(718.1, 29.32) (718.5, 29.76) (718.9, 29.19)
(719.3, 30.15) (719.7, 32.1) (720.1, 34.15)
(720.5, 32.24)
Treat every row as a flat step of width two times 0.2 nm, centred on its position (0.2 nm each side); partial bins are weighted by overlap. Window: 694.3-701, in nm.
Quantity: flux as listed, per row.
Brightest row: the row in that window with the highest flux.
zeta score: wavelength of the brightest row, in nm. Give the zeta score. 700.1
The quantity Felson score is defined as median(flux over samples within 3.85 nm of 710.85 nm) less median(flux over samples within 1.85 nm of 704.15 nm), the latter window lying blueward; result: -2.60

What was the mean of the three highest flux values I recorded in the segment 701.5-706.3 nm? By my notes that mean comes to 35.1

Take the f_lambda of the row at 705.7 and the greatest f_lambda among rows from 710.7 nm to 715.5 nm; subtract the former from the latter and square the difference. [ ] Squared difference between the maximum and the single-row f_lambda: 1.4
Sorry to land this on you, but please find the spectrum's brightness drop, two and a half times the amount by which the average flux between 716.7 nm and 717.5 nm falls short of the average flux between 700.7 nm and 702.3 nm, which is 3.8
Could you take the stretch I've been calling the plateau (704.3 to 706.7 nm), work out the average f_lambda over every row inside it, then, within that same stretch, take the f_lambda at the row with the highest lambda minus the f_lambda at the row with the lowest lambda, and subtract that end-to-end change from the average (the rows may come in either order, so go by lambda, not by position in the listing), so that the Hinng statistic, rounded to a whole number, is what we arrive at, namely 38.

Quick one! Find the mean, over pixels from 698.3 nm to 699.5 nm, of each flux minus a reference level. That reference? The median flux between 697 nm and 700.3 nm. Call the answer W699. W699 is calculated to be -0.5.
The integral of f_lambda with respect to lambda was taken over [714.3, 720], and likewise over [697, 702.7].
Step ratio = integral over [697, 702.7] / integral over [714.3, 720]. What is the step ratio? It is 1.07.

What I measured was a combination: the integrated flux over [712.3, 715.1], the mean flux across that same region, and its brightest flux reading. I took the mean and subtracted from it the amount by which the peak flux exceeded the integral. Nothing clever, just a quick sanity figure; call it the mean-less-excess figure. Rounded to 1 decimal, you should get 81.3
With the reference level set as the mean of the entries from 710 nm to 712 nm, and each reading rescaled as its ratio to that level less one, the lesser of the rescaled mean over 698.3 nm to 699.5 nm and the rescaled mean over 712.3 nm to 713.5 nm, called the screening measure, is -0.069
